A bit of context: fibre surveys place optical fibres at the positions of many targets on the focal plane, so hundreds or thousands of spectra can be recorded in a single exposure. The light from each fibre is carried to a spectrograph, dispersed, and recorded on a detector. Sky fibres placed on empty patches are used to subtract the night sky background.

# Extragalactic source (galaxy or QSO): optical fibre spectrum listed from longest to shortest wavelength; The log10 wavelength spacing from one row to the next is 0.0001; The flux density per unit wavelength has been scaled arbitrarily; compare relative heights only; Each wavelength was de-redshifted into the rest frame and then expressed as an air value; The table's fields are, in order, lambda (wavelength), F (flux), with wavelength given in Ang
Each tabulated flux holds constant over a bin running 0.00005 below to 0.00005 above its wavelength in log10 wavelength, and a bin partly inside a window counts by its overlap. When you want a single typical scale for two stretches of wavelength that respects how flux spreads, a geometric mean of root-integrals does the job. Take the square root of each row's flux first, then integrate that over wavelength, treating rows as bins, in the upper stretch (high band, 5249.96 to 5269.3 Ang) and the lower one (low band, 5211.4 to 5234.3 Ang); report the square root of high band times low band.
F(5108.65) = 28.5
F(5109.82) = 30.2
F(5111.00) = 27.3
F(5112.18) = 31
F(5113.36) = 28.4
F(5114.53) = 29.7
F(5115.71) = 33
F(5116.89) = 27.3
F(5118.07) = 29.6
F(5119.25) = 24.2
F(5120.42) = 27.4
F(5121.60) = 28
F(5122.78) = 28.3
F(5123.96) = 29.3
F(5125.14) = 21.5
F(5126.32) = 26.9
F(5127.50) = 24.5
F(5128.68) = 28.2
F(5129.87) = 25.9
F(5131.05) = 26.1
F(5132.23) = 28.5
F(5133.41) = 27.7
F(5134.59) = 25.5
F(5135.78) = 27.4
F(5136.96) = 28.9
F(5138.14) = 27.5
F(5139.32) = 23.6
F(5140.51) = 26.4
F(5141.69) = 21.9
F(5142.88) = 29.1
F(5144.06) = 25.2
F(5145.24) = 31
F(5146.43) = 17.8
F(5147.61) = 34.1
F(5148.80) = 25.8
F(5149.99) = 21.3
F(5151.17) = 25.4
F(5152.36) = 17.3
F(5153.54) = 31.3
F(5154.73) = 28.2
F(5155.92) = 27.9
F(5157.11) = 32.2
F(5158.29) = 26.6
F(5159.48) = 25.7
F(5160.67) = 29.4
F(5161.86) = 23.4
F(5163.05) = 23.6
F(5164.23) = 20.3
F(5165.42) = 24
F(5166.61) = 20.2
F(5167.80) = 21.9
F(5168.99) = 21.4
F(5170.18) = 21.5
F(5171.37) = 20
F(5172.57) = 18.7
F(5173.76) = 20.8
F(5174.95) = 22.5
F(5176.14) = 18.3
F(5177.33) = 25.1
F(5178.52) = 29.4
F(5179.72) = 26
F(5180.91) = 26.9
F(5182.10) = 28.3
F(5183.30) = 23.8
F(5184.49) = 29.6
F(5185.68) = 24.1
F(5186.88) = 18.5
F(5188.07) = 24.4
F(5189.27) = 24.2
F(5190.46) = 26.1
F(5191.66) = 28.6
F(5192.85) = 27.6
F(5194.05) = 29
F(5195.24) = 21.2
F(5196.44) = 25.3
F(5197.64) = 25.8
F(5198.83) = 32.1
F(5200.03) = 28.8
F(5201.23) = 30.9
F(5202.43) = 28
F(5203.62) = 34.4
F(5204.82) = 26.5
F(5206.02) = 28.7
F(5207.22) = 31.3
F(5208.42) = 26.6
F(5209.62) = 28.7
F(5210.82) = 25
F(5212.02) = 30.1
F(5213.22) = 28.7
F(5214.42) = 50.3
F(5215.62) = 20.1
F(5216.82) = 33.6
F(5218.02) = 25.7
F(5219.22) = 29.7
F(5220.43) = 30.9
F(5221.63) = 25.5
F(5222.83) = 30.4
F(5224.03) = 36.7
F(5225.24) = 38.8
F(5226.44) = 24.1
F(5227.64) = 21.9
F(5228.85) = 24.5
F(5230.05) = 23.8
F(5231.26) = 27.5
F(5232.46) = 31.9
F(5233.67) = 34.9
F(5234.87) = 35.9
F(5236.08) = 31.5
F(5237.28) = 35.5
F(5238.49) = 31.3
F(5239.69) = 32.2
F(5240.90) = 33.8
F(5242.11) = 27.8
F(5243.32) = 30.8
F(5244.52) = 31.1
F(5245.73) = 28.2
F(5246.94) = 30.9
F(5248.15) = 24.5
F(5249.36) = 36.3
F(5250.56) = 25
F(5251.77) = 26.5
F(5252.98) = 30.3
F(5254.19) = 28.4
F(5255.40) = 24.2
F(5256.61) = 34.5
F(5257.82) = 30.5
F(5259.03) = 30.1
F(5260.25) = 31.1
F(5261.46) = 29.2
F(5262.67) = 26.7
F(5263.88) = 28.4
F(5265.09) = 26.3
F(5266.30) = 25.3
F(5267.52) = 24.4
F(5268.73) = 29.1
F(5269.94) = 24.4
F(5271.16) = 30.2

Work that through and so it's 113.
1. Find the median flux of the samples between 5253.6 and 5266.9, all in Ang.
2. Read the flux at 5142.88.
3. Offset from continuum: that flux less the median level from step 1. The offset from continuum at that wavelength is 1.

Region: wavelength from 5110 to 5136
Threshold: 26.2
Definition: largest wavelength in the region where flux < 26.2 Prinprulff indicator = 5134.59 Ang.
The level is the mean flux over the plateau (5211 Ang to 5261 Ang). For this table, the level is 30.2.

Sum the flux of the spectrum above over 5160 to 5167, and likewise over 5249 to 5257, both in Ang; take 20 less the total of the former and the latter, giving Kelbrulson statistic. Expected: -326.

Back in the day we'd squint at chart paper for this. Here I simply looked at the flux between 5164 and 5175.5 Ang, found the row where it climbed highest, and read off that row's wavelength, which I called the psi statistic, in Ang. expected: 5165.42 Ang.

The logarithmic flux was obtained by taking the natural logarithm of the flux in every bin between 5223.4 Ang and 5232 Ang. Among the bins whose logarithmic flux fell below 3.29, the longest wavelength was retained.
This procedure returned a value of 5230.05 Ang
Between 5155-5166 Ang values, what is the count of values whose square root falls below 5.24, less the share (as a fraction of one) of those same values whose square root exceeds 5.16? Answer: 5.7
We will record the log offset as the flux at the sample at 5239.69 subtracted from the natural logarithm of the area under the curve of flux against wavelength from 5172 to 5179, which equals -27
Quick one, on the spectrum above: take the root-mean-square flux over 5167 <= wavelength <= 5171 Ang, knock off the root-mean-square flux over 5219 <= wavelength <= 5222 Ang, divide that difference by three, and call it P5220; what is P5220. -2.4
